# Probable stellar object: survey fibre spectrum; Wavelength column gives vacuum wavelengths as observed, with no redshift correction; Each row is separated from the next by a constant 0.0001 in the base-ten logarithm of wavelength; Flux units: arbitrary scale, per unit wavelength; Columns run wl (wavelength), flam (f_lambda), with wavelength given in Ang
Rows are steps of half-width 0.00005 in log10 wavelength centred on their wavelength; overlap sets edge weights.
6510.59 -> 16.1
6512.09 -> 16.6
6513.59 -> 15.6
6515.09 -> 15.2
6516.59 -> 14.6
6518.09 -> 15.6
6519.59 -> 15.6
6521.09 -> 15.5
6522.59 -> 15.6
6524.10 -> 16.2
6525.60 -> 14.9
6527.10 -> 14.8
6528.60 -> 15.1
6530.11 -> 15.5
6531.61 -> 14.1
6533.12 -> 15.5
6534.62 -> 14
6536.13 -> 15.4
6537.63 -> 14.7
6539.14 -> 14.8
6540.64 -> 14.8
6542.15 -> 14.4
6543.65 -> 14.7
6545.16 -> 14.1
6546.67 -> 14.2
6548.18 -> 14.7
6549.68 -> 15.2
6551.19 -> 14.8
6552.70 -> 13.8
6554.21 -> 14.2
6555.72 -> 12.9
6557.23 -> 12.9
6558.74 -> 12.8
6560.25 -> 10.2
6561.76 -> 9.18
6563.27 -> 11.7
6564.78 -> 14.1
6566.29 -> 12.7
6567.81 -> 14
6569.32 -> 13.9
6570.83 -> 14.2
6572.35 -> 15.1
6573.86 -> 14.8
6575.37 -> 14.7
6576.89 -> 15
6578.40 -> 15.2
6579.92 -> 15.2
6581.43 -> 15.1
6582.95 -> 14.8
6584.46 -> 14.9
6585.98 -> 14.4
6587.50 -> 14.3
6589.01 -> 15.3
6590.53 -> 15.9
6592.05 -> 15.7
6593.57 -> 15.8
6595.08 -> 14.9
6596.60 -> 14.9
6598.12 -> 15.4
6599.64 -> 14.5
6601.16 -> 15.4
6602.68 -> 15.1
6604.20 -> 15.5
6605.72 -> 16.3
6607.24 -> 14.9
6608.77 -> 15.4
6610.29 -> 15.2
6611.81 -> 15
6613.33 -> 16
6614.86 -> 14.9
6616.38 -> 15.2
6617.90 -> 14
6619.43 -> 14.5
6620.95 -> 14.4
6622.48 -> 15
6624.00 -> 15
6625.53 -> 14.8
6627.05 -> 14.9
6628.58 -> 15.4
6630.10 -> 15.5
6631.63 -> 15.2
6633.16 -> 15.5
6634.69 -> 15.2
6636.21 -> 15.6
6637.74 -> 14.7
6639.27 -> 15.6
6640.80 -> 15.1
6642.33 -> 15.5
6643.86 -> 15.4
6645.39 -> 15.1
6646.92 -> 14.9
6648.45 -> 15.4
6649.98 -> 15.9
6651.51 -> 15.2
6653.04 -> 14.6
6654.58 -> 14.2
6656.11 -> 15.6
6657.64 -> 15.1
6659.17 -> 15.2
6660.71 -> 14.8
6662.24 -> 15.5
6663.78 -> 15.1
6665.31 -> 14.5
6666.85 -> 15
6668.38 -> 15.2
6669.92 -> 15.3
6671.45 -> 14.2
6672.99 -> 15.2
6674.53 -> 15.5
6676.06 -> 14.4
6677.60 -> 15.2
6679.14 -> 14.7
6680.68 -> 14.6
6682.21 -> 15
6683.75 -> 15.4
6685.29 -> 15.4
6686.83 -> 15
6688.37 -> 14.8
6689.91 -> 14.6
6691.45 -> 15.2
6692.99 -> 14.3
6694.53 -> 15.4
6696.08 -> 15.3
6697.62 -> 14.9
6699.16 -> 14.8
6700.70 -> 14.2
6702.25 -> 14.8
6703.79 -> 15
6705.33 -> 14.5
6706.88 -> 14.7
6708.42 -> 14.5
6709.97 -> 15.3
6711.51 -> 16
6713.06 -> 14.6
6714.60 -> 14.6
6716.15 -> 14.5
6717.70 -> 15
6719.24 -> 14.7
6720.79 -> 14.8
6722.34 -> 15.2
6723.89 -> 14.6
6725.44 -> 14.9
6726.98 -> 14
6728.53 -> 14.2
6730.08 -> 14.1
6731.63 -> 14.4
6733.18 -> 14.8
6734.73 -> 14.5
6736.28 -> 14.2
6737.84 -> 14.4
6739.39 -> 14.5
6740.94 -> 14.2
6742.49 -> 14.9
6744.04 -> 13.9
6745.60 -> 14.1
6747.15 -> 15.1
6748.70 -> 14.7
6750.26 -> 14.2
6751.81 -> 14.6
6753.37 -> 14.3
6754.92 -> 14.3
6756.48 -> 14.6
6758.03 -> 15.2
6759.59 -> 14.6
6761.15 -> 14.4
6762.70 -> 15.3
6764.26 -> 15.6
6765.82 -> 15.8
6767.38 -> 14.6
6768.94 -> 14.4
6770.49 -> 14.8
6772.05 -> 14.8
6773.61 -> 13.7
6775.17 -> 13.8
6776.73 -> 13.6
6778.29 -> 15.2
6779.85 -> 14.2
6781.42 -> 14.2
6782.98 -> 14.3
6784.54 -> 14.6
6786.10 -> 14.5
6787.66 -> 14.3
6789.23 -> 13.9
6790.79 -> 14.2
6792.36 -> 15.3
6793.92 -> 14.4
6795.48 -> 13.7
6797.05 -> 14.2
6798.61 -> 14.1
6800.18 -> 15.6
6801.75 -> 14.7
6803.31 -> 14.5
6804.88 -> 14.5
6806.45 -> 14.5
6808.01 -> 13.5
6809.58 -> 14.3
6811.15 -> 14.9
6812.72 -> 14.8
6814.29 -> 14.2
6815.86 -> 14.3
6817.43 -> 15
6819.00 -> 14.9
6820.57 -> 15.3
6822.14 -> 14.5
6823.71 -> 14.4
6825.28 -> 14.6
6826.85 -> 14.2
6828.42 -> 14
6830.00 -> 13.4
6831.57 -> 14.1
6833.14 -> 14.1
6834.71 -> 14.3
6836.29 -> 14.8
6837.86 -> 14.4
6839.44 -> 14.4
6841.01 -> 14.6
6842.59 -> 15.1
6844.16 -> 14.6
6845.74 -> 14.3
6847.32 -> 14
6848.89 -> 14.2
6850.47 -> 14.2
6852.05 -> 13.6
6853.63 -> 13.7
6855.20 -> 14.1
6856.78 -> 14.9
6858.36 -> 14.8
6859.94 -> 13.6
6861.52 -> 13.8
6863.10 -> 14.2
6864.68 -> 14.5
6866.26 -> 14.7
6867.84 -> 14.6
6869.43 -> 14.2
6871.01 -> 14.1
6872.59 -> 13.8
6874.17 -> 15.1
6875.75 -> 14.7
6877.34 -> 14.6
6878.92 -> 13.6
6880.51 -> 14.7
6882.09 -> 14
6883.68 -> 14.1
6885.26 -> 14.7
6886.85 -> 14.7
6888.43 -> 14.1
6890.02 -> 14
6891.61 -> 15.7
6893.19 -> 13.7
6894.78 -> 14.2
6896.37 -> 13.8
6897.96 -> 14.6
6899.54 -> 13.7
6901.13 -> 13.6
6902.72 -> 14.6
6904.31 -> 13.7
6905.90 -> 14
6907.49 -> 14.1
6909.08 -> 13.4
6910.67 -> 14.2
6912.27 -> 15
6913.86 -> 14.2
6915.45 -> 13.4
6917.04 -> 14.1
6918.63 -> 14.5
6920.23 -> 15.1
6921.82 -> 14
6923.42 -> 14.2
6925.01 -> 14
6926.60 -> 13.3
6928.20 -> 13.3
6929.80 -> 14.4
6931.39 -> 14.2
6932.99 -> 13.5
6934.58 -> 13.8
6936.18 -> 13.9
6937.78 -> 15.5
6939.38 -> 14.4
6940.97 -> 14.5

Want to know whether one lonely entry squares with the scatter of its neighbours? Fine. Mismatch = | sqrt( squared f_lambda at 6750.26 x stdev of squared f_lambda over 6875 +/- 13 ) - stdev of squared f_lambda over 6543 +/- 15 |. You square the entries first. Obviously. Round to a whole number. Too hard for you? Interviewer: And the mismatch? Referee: 27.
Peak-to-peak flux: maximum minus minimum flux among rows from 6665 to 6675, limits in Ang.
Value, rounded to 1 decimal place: 1.3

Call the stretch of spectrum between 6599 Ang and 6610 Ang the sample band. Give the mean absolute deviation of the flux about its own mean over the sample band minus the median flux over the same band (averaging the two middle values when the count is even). -15.00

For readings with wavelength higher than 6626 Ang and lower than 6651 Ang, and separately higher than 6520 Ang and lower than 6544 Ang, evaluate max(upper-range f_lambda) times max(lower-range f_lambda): 258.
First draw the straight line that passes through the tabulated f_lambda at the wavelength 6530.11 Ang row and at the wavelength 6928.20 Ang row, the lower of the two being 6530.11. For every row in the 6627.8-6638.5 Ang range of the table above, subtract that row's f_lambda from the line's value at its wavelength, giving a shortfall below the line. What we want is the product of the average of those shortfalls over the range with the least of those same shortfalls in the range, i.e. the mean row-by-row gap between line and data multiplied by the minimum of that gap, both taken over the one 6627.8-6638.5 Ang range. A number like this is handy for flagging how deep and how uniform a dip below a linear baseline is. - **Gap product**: 0.25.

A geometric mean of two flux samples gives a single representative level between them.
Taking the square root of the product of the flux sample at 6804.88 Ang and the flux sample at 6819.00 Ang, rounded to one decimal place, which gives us 14.7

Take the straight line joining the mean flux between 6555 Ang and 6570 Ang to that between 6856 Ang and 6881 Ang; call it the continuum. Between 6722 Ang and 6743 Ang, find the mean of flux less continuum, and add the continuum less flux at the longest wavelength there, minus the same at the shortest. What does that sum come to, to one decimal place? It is 1.4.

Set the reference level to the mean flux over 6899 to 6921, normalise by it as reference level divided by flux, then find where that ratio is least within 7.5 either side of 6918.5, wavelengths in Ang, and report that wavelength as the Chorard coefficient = 6920.23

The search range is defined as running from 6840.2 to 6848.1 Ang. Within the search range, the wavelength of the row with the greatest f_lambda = 6842.59 Ang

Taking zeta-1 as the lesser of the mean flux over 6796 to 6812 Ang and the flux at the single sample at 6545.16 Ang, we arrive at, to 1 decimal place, 14.1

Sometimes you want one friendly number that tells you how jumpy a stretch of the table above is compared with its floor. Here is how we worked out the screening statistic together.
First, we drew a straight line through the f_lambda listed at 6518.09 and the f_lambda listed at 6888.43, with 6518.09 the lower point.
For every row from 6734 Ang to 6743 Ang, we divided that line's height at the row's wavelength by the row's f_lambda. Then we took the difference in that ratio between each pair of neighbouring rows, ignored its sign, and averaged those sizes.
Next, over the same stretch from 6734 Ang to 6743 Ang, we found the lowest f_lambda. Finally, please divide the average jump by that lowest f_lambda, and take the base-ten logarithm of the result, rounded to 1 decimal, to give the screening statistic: -2.8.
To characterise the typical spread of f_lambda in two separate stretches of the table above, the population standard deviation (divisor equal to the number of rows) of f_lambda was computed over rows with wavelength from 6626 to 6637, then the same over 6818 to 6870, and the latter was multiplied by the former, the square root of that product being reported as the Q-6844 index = 0.31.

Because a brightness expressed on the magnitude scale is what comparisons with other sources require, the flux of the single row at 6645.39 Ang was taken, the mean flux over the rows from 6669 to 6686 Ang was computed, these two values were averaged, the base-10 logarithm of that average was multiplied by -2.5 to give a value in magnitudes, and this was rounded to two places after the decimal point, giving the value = -2.94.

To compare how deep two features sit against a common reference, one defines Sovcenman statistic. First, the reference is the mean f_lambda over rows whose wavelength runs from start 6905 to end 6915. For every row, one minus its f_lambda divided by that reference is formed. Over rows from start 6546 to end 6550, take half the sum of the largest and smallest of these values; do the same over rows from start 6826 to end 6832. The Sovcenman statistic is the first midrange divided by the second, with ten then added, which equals 8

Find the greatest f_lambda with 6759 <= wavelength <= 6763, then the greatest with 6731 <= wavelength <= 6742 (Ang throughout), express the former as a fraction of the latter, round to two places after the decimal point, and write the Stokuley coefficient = 1.03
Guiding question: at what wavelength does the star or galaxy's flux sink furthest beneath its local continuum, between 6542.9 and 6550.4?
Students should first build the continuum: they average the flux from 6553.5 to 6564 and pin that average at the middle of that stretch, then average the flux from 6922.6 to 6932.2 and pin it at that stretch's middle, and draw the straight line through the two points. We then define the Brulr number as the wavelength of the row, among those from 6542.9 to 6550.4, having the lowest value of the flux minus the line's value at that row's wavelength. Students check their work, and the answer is 6545.16 Ang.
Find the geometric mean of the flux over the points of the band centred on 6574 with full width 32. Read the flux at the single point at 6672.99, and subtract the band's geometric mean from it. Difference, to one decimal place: 1.4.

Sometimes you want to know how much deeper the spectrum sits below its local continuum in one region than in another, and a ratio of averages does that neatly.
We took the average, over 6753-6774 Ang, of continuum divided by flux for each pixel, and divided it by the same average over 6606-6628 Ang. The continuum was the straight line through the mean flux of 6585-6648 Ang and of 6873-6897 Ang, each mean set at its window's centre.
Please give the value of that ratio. 0.99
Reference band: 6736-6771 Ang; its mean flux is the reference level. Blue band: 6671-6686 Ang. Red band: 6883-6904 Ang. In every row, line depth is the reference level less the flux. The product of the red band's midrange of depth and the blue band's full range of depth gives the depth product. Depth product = -0.01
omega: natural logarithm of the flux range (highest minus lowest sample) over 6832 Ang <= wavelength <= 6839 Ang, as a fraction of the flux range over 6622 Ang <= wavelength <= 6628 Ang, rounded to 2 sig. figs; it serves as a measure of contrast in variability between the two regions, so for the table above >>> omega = 1.3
